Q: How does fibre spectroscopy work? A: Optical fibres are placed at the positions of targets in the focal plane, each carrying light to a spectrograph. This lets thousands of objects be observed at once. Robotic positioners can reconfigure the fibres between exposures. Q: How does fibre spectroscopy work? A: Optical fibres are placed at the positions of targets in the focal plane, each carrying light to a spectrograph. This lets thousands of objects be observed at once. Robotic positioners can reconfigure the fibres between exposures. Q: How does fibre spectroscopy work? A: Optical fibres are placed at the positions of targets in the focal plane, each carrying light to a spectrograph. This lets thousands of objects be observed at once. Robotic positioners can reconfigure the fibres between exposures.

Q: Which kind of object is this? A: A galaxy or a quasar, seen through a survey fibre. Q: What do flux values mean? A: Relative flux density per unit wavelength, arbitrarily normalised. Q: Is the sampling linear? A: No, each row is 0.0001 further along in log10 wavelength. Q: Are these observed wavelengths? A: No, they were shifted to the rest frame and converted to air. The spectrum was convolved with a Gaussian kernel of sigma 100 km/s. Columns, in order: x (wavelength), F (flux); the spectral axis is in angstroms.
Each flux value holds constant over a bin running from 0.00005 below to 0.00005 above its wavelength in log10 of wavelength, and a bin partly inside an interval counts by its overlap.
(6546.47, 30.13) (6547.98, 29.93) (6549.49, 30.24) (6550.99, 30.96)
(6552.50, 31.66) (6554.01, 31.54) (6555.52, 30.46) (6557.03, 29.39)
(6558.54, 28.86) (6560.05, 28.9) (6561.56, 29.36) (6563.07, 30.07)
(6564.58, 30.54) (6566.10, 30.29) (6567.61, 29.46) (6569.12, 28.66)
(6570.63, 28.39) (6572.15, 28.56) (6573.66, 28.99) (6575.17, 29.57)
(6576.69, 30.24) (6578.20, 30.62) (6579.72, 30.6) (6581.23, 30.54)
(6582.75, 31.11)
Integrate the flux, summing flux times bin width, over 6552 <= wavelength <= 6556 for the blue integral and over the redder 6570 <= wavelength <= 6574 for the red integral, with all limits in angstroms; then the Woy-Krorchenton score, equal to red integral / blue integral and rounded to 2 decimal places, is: 0.92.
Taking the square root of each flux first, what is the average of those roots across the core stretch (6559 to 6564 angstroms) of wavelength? 5.43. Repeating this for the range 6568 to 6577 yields 5.39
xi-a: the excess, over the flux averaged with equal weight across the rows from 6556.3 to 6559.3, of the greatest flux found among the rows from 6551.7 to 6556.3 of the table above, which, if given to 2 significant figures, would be 2.5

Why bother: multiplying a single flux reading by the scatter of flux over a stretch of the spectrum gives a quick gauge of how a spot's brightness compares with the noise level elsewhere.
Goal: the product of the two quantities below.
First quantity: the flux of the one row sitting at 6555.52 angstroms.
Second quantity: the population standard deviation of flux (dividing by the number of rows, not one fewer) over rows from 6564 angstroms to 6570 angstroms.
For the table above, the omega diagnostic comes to 23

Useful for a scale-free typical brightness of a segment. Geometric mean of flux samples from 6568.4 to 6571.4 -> 28.5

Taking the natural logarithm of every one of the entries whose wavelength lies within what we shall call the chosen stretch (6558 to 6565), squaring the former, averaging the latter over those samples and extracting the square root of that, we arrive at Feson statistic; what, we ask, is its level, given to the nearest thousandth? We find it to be 3.386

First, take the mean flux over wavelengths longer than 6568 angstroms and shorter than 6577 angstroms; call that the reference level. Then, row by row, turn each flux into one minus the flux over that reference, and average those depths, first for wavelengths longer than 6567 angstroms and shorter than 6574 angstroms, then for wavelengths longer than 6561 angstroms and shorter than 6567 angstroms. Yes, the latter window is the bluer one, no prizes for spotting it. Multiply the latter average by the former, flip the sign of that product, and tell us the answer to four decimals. 0.0003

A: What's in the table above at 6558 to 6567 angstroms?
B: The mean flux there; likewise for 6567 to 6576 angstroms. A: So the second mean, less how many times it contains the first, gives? 28.0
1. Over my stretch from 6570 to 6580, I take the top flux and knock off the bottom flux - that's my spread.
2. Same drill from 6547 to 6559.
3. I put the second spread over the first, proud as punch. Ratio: 1.3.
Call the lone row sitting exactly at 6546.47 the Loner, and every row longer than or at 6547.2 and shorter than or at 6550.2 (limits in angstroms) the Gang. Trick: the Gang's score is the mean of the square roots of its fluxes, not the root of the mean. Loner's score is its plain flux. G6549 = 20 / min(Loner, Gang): 3.65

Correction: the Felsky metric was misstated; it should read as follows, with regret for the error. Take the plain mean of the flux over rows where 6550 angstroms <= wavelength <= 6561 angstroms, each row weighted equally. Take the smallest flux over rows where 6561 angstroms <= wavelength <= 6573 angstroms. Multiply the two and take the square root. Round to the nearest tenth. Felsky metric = 29.3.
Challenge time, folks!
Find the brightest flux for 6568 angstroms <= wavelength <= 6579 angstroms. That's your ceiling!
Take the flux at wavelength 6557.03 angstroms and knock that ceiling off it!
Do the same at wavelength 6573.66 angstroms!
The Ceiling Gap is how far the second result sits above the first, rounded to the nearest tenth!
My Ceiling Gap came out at -0.4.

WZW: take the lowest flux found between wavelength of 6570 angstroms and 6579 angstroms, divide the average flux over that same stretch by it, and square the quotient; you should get 1.07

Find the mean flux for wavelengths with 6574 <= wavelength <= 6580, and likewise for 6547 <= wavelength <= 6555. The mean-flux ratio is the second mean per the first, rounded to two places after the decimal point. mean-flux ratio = 1.02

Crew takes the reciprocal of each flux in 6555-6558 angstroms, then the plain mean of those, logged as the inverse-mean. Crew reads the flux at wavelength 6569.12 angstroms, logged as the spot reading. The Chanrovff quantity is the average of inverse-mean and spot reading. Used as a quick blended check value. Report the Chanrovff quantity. 14.3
